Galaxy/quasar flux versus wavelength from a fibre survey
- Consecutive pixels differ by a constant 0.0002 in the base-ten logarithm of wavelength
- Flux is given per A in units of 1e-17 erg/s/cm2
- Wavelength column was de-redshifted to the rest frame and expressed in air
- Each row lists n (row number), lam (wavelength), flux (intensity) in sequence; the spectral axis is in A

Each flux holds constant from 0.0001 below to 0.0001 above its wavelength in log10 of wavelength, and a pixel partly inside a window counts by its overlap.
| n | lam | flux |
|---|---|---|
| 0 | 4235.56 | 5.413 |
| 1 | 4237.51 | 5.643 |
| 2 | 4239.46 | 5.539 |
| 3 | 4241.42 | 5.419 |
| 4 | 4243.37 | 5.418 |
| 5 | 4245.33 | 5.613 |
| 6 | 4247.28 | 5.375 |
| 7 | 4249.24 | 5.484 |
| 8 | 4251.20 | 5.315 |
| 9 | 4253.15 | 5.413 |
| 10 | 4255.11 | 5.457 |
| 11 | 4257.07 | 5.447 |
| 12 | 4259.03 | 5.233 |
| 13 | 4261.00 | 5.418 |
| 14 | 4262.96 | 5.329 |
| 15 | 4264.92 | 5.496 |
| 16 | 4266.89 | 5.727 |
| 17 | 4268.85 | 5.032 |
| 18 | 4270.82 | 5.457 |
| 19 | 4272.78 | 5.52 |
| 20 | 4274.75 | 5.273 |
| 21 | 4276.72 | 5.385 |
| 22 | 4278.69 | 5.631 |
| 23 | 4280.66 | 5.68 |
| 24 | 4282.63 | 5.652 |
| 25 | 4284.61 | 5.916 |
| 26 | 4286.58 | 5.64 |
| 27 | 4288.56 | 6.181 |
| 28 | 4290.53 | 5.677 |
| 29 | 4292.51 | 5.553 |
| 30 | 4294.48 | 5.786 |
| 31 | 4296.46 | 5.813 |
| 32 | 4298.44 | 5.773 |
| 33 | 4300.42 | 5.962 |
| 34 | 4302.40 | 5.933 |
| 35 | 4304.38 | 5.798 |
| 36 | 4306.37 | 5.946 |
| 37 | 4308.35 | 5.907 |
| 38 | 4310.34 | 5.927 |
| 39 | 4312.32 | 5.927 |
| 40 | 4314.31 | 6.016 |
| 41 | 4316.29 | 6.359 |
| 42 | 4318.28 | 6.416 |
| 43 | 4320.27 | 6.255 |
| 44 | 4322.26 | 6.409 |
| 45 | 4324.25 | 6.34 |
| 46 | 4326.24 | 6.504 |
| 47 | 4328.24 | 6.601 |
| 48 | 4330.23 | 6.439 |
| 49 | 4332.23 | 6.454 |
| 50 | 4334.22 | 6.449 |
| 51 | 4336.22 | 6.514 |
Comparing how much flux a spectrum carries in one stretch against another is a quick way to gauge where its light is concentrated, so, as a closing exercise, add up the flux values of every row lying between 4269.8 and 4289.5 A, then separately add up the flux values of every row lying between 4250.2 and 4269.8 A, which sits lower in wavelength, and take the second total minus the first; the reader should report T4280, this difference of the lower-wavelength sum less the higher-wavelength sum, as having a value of -2.5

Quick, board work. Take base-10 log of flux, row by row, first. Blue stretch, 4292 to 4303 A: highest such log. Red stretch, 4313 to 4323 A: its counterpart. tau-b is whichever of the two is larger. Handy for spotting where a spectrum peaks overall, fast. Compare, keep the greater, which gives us 0.807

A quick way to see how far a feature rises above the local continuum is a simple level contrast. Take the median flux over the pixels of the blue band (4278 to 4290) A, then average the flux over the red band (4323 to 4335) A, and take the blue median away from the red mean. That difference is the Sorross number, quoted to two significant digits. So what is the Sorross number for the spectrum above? 0.80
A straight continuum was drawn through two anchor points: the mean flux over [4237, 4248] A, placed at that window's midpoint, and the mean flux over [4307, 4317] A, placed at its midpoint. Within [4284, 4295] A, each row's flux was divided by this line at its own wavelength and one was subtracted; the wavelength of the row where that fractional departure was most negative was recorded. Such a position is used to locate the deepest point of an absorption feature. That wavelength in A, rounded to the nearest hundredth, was 4292.51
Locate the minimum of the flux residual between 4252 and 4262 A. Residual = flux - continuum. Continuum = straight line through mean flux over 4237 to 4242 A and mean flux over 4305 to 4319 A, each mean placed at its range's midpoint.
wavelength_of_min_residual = 4259.03 A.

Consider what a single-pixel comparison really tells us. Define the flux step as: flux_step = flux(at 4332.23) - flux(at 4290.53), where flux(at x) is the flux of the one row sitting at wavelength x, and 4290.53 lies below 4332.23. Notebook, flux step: 0.8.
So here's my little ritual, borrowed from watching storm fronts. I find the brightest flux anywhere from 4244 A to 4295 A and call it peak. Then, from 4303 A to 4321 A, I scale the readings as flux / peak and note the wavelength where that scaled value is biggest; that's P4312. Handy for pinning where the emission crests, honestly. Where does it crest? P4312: 4318.28 A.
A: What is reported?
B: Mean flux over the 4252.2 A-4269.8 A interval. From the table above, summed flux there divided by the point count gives 5.39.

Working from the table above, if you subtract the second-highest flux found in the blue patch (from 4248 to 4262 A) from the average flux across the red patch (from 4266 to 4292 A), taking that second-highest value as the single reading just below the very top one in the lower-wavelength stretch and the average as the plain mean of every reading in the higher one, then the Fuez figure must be 0.1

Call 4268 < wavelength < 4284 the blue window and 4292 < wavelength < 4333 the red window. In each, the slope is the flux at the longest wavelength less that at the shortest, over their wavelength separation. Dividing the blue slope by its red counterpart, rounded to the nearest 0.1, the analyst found 2.0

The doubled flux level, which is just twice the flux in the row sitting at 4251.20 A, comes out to 10.6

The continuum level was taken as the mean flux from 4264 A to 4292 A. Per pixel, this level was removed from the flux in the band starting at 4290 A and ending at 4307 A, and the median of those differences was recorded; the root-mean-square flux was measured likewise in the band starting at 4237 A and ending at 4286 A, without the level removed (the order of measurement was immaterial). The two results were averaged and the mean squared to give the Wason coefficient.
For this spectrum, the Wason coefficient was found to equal 8.1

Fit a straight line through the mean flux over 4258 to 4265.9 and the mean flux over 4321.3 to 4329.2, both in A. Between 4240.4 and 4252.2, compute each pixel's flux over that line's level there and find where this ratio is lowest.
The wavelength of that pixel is 4251.20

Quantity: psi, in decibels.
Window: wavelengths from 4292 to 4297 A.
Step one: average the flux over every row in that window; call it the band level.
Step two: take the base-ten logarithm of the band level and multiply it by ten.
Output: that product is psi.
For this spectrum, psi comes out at 7.6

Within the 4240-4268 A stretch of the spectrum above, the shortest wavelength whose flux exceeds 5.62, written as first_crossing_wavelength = 4266.89 A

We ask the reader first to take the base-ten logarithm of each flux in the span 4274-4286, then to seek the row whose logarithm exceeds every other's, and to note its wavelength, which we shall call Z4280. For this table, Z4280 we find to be 4284.61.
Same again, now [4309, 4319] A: 4318.28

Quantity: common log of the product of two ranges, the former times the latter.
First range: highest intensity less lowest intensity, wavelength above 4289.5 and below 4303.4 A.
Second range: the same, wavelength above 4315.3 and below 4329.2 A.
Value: -0.8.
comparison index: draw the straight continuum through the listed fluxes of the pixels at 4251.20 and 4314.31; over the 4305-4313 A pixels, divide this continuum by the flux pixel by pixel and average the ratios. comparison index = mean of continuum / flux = 1.006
